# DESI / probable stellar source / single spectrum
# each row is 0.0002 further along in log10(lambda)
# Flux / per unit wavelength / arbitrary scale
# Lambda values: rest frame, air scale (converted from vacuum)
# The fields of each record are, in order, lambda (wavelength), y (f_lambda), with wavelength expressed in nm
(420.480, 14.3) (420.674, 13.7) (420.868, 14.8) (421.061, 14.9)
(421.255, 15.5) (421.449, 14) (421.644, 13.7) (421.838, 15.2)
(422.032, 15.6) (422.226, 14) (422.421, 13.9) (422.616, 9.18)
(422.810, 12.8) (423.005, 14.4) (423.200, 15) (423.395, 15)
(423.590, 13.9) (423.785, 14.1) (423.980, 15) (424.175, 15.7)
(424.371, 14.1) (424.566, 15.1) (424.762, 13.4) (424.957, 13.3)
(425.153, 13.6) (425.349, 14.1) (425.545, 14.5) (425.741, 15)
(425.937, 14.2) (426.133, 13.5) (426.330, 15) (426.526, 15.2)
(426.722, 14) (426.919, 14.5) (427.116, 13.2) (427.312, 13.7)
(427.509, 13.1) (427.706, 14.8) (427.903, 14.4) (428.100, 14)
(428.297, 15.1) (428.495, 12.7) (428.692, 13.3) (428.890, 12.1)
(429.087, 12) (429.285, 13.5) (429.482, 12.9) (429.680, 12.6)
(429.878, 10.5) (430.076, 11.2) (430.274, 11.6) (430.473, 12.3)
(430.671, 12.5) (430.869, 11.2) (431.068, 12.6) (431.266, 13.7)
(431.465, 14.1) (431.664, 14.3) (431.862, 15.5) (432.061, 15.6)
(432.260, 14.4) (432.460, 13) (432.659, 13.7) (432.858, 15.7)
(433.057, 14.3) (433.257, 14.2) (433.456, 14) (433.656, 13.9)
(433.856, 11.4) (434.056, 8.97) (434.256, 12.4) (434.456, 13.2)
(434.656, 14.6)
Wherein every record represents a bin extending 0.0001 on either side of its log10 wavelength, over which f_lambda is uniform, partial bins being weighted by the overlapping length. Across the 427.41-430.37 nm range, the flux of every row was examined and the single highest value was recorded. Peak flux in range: 15.1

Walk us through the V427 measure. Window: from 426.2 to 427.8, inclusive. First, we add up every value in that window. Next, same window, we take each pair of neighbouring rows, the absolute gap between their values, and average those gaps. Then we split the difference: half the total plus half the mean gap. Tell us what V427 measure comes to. 57.2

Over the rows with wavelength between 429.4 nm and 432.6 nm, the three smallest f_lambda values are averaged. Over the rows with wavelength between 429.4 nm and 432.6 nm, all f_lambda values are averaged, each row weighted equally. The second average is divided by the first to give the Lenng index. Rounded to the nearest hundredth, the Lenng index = 1.19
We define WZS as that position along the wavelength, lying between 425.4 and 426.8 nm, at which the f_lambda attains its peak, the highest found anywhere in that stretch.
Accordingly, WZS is 426.526 nm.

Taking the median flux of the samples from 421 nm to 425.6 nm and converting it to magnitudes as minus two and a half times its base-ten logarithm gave -2.87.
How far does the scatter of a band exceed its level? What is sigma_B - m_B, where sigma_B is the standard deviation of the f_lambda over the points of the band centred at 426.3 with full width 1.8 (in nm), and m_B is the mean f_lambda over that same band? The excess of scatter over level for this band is -13.7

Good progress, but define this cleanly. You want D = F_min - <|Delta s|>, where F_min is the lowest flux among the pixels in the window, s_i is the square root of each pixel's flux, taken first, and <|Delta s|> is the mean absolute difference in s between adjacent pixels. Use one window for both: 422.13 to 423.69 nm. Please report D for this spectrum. 8.9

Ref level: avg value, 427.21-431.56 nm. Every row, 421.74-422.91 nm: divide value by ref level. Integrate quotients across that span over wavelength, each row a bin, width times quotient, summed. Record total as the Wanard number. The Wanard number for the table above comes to 1.22 nm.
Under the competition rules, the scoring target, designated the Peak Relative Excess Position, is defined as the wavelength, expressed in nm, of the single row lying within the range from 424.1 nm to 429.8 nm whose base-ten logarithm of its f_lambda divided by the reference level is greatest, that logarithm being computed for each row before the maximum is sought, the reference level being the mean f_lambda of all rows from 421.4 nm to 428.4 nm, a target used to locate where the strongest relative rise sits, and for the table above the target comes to 424.175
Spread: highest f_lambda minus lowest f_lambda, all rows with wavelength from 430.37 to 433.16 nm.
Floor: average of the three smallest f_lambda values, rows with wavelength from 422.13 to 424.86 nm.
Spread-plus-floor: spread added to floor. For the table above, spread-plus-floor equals 16.3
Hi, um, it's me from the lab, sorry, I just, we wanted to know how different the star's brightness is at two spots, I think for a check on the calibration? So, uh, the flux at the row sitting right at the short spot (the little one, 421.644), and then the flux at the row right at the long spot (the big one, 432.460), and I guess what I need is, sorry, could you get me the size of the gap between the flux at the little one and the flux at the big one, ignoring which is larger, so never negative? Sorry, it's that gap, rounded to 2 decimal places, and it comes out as 0.70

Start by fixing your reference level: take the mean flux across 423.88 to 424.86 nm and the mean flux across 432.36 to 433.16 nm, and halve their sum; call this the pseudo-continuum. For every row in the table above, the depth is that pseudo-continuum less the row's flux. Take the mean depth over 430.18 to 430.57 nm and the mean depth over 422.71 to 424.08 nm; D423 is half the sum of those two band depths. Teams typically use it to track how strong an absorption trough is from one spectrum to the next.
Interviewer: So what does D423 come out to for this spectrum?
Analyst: 1.3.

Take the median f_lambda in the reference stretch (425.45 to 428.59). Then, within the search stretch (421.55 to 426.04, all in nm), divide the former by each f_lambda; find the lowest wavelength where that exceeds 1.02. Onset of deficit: 421.644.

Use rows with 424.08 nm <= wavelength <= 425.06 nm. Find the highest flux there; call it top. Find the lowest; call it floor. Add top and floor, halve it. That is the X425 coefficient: 14.5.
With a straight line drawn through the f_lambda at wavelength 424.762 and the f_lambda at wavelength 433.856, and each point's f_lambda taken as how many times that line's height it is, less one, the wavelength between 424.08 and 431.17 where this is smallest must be 429.878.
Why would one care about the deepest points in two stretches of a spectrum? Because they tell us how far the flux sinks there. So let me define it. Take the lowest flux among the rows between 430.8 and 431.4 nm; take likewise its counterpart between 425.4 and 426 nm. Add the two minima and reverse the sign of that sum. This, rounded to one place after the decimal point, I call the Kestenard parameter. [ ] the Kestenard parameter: -25.4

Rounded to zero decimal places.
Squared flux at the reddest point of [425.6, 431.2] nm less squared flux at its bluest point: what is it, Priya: -66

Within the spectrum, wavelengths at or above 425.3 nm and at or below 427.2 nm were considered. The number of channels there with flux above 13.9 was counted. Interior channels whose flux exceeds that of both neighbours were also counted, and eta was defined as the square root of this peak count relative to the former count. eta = 0.61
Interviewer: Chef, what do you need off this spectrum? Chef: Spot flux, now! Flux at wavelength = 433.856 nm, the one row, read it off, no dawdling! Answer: 11.4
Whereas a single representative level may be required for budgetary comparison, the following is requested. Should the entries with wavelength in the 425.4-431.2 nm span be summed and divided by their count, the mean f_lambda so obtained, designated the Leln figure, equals 13.3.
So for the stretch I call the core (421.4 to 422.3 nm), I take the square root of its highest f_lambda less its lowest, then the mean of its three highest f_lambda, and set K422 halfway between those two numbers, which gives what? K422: 8.16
